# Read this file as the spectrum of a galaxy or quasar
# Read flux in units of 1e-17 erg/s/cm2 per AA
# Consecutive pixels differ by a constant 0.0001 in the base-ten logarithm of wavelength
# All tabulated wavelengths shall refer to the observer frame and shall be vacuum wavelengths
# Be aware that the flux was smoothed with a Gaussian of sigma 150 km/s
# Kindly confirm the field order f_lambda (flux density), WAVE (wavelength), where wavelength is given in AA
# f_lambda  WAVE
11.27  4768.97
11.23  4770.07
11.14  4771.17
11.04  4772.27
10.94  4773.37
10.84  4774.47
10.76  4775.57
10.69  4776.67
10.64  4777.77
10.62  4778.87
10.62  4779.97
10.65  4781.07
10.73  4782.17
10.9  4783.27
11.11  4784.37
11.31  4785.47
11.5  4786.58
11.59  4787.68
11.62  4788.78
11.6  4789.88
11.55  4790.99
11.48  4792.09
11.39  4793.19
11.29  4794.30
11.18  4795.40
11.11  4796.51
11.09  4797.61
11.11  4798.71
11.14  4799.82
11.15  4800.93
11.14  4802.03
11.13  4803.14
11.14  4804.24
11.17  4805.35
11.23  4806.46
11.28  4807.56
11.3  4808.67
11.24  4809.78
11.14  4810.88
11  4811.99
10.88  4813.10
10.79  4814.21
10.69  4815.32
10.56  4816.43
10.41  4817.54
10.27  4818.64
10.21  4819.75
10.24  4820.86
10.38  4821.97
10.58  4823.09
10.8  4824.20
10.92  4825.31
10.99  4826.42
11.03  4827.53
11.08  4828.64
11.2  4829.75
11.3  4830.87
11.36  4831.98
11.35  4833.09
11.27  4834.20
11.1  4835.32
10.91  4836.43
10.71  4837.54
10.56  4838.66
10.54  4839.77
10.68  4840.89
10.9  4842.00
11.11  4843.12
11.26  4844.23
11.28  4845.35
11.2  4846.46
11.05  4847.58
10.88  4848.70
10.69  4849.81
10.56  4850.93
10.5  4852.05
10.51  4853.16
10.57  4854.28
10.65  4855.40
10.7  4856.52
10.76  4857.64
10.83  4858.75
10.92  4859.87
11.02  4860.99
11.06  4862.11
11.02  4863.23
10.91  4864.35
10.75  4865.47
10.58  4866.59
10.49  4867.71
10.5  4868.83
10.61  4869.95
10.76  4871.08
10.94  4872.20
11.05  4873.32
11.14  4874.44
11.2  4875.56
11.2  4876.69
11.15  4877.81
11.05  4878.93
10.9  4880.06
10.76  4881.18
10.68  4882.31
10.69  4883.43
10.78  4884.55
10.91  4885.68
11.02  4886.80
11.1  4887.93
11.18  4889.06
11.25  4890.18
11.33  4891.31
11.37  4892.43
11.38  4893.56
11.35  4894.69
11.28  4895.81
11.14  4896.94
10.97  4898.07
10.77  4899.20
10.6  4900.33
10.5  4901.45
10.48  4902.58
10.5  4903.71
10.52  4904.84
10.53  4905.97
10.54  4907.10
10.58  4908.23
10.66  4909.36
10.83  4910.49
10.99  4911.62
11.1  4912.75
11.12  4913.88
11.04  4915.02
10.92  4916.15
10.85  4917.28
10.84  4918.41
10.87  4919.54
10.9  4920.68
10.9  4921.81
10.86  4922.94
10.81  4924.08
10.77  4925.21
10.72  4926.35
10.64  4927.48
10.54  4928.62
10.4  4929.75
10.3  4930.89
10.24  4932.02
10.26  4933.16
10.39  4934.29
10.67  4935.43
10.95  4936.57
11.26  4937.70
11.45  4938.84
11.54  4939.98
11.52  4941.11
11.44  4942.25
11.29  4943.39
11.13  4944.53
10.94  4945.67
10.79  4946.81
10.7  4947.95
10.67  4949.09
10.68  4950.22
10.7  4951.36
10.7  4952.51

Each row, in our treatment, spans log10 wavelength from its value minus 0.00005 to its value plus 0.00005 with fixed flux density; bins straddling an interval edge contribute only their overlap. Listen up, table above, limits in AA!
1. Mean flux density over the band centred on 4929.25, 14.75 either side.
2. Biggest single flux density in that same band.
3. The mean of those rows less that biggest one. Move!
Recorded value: -0.68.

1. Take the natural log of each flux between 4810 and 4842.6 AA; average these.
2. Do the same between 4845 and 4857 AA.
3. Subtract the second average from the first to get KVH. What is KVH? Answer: 0.00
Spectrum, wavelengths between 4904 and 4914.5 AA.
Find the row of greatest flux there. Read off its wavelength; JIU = 4913.88 AA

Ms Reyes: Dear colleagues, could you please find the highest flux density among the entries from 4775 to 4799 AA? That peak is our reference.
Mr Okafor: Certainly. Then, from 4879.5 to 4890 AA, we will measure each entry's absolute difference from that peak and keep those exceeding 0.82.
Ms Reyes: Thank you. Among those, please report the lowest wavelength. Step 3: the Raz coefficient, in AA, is 4881.18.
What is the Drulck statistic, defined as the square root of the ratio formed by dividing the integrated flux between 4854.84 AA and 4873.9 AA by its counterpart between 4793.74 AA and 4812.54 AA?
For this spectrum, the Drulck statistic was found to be 0.99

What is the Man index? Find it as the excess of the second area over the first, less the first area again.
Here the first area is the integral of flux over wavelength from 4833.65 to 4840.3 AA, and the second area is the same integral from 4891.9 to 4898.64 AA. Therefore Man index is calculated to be -69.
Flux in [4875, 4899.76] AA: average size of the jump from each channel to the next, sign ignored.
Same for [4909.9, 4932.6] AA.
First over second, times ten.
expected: 13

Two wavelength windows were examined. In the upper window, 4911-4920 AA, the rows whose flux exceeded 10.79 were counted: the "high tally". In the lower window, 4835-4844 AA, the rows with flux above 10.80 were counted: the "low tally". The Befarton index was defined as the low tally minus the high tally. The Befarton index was -4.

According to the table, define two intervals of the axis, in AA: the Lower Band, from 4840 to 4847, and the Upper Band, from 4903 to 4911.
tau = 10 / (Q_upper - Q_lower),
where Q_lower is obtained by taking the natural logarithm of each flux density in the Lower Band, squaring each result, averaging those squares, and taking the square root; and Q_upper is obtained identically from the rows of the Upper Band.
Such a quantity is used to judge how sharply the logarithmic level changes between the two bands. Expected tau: -227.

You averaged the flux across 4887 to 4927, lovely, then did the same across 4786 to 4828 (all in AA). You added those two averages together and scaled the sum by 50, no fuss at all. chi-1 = 1097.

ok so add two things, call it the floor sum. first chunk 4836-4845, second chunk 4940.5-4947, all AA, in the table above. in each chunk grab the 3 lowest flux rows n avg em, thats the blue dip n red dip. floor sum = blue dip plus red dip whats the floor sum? 21.5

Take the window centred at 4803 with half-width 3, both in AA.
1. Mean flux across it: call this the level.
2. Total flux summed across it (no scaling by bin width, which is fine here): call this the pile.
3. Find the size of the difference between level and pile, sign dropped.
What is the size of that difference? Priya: 44.6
